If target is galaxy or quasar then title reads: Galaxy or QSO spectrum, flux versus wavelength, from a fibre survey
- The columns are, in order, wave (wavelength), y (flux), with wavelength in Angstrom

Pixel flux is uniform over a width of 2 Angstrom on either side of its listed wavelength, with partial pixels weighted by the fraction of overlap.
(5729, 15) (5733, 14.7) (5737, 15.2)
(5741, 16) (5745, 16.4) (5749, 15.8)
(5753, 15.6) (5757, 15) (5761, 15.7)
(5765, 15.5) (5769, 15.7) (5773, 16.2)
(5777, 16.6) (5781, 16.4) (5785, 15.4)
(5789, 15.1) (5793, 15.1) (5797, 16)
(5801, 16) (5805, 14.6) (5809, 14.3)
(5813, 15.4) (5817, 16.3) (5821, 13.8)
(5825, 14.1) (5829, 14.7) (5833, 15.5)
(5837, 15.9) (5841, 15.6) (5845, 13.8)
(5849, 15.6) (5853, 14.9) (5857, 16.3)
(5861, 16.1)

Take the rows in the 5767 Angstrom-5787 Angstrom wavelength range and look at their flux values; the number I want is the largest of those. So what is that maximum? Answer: 16.6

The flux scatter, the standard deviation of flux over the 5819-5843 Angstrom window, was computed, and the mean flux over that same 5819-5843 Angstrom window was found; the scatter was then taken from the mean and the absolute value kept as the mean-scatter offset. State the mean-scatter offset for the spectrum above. 14.1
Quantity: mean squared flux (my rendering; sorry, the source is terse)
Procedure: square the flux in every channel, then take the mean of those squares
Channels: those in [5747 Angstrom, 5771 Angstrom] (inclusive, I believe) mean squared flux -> 242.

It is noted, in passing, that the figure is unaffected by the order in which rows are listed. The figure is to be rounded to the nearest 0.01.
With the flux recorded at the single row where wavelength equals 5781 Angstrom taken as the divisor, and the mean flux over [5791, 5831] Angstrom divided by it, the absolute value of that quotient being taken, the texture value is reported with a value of 0.92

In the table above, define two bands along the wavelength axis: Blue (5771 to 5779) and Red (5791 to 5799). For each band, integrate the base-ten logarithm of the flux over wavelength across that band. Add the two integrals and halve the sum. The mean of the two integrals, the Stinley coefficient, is 9.63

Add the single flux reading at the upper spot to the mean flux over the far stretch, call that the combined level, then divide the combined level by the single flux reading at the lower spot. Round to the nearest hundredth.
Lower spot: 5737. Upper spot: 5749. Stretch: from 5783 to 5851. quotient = 2.03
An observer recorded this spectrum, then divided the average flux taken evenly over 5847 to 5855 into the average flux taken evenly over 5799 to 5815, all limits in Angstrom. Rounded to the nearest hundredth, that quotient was 0.99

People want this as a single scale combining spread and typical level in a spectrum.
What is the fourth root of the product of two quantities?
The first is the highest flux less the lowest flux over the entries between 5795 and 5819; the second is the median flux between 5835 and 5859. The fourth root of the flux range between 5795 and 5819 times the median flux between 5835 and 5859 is 2.363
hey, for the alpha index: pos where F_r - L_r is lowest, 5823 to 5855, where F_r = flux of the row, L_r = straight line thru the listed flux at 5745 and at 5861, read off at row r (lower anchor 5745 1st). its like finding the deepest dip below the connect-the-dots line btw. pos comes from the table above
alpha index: 5845 Angstrom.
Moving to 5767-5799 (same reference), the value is 5789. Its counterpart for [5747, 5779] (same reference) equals 5757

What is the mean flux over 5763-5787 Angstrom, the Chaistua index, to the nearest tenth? 16.0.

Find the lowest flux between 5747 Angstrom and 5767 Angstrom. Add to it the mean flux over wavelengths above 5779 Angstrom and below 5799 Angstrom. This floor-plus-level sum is 30.6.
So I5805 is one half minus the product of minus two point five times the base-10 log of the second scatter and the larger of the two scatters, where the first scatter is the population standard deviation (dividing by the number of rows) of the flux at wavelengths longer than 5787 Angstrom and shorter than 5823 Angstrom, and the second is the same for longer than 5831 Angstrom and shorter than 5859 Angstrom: 0.25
